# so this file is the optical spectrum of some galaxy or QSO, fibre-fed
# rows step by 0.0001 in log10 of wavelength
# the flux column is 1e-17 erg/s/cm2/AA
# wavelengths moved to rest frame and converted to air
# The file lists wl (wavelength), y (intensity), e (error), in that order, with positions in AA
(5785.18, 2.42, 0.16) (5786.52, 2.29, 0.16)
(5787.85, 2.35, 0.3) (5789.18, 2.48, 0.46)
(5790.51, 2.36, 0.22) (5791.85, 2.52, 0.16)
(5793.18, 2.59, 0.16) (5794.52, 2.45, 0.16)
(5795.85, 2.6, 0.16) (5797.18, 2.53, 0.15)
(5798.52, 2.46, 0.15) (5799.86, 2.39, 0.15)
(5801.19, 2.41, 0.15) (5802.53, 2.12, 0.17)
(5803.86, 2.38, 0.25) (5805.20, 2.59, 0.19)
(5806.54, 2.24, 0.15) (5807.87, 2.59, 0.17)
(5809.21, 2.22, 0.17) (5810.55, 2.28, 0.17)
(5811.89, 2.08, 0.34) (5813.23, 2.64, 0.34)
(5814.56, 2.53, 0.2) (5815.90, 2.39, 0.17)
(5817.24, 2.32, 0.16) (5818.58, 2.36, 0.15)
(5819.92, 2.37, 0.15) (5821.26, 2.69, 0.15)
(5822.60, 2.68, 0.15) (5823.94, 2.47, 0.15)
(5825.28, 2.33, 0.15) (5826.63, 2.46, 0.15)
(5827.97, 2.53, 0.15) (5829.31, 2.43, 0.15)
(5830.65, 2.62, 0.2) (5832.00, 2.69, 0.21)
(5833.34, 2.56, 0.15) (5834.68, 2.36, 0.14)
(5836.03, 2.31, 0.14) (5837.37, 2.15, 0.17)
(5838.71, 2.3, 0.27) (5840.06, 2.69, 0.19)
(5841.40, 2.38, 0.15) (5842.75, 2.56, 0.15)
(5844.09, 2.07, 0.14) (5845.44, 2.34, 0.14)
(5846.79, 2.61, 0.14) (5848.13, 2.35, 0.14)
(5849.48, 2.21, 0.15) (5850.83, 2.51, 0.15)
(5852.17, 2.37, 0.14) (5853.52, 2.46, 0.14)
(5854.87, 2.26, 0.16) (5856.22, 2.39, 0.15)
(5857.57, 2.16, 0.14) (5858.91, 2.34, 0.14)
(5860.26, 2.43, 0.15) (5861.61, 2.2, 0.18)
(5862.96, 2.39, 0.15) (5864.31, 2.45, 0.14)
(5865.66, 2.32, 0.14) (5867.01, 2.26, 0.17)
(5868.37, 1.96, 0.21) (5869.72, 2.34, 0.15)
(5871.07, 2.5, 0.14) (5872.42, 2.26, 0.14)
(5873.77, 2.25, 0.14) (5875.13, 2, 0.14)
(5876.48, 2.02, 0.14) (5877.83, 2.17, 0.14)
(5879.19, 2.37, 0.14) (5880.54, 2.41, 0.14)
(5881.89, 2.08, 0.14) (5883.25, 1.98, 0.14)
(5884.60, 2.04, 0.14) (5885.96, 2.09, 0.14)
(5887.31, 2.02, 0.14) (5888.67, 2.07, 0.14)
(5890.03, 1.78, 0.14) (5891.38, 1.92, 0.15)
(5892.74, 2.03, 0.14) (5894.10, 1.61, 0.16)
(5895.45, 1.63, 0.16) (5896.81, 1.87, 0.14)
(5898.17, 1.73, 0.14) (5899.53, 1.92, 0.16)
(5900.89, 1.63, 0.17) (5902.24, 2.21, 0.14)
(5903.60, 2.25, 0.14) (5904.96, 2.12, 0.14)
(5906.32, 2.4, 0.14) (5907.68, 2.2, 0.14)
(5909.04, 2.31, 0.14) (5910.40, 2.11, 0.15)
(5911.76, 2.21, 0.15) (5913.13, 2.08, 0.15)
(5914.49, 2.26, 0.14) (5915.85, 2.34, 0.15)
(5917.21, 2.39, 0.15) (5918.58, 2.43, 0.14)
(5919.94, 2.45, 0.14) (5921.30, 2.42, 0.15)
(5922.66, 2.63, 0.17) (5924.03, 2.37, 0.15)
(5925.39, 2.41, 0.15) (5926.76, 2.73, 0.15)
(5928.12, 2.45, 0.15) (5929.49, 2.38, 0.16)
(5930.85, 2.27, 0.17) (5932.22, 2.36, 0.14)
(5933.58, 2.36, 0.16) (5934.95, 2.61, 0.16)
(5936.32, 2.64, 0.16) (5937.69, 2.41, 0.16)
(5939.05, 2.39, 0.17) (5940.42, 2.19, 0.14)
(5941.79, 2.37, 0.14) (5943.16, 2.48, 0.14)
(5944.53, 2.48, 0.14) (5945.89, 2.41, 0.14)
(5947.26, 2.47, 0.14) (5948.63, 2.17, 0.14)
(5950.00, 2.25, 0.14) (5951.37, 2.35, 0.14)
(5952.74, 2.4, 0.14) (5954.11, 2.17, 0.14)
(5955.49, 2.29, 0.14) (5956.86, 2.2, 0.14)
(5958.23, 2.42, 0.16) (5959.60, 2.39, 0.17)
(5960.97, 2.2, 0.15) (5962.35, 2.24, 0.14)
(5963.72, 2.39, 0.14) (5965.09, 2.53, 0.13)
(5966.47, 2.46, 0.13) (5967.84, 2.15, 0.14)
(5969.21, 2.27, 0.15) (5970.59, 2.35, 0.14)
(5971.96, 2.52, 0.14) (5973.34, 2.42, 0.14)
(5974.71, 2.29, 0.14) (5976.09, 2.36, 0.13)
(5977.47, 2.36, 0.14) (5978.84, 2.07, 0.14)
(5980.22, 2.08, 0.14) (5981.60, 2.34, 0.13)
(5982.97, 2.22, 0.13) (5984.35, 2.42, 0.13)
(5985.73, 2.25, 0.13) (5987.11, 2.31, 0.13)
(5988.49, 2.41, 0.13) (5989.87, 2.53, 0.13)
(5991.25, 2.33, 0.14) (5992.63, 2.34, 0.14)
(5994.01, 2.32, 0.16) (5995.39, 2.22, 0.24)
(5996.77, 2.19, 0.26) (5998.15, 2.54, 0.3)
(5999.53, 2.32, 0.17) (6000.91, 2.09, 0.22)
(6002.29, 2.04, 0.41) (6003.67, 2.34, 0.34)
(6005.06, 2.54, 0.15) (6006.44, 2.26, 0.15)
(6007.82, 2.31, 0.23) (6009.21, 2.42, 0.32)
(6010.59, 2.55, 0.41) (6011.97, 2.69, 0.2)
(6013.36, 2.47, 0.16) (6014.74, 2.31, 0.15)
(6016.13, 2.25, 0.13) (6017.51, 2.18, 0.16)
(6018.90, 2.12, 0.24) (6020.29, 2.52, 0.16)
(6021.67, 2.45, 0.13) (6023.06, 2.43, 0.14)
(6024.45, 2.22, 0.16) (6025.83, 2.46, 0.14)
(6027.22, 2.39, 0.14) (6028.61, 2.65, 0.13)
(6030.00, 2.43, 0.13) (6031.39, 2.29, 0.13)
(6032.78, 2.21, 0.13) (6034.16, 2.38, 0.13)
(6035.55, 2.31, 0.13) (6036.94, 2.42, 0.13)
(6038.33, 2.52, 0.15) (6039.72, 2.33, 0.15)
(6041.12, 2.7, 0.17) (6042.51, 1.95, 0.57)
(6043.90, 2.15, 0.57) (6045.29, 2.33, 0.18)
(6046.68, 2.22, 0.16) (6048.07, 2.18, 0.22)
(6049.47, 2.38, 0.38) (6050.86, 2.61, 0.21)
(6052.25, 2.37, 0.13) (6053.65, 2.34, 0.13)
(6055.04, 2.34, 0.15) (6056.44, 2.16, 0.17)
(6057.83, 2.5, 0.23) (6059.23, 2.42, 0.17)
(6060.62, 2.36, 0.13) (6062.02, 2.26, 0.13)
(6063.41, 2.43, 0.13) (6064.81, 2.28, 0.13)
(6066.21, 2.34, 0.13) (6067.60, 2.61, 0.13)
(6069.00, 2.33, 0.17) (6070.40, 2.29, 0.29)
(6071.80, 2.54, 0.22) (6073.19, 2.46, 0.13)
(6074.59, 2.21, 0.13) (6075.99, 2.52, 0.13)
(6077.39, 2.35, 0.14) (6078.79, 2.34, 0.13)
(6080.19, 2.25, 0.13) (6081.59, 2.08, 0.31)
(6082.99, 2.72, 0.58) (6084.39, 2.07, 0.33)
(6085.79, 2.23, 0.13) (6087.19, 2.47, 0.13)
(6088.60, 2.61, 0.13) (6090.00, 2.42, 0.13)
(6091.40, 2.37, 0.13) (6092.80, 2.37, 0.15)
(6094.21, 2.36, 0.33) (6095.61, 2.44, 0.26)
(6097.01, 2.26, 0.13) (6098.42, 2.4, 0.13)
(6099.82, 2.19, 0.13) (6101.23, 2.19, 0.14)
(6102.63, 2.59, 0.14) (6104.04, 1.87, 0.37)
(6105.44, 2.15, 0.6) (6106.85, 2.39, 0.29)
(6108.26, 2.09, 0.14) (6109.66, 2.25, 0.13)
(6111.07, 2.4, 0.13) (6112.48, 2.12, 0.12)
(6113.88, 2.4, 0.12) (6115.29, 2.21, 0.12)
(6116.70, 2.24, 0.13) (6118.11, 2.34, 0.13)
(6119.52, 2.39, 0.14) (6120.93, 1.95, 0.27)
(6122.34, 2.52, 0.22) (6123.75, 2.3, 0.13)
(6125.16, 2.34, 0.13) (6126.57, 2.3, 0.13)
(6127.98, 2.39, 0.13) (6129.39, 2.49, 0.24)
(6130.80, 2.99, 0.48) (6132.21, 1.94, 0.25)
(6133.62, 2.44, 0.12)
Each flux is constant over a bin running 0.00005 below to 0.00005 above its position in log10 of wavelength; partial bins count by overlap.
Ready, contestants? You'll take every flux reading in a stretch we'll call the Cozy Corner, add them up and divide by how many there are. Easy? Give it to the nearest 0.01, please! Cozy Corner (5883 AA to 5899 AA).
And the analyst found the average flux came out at 1.90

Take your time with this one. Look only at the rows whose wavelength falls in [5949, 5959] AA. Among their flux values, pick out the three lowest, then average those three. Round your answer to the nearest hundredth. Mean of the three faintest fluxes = 2.21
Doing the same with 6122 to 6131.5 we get 2.31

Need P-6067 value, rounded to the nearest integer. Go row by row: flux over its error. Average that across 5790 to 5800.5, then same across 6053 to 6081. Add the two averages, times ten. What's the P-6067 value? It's 315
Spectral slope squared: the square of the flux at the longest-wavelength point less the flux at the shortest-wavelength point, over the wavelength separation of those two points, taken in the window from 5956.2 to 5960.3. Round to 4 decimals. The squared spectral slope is 0.0048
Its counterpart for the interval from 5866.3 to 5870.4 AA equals 0.0009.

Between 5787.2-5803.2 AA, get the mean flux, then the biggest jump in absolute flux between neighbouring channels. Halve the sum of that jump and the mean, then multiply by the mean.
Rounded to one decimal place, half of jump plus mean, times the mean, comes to 3.3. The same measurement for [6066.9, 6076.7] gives 3.3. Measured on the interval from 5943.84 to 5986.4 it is 3.1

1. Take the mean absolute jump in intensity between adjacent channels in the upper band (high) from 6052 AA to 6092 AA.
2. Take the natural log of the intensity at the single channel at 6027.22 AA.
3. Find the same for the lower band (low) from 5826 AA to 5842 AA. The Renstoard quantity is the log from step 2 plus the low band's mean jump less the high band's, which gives 0.85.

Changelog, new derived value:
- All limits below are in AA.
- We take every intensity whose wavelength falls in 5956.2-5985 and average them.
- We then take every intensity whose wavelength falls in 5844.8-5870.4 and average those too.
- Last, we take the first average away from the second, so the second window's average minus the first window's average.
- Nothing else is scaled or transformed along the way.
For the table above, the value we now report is 0.016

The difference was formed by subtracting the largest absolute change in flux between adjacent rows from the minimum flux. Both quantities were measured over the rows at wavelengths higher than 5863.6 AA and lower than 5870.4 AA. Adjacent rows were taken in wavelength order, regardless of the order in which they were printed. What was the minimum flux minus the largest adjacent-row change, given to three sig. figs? 1.58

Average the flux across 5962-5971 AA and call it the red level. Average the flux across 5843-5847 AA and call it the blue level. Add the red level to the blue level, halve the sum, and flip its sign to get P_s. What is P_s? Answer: -2.34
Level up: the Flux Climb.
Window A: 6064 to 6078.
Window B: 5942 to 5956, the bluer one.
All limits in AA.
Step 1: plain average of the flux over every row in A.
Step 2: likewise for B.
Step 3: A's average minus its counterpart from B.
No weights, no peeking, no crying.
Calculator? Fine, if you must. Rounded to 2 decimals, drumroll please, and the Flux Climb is 0.05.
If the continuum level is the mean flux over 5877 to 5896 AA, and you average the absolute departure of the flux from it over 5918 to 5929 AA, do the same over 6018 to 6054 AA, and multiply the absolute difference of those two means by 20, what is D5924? 2.4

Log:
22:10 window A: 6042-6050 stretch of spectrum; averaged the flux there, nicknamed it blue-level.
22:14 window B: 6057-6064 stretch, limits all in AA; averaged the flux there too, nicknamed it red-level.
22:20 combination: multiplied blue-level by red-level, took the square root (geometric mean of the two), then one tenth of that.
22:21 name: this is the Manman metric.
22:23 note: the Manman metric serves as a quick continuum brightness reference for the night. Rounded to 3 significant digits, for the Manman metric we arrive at 0.230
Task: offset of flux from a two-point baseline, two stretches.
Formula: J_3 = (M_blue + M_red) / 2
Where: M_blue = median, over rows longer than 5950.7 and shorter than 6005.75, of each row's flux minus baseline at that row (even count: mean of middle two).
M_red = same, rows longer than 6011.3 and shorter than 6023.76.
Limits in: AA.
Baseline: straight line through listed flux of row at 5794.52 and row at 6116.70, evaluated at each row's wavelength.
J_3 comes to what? 0.07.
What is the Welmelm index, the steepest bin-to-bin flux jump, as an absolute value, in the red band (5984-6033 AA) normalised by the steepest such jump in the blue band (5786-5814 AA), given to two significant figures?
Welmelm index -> 0.71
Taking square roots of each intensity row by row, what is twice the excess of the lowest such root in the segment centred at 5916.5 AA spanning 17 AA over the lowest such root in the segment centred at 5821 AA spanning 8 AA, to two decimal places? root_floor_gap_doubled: -0.16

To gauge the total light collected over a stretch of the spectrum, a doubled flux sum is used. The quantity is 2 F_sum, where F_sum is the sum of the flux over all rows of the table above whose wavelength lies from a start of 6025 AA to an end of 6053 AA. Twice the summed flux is 94.6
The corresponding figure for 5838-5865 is 94.9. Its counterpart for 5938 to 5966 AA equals 93.6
